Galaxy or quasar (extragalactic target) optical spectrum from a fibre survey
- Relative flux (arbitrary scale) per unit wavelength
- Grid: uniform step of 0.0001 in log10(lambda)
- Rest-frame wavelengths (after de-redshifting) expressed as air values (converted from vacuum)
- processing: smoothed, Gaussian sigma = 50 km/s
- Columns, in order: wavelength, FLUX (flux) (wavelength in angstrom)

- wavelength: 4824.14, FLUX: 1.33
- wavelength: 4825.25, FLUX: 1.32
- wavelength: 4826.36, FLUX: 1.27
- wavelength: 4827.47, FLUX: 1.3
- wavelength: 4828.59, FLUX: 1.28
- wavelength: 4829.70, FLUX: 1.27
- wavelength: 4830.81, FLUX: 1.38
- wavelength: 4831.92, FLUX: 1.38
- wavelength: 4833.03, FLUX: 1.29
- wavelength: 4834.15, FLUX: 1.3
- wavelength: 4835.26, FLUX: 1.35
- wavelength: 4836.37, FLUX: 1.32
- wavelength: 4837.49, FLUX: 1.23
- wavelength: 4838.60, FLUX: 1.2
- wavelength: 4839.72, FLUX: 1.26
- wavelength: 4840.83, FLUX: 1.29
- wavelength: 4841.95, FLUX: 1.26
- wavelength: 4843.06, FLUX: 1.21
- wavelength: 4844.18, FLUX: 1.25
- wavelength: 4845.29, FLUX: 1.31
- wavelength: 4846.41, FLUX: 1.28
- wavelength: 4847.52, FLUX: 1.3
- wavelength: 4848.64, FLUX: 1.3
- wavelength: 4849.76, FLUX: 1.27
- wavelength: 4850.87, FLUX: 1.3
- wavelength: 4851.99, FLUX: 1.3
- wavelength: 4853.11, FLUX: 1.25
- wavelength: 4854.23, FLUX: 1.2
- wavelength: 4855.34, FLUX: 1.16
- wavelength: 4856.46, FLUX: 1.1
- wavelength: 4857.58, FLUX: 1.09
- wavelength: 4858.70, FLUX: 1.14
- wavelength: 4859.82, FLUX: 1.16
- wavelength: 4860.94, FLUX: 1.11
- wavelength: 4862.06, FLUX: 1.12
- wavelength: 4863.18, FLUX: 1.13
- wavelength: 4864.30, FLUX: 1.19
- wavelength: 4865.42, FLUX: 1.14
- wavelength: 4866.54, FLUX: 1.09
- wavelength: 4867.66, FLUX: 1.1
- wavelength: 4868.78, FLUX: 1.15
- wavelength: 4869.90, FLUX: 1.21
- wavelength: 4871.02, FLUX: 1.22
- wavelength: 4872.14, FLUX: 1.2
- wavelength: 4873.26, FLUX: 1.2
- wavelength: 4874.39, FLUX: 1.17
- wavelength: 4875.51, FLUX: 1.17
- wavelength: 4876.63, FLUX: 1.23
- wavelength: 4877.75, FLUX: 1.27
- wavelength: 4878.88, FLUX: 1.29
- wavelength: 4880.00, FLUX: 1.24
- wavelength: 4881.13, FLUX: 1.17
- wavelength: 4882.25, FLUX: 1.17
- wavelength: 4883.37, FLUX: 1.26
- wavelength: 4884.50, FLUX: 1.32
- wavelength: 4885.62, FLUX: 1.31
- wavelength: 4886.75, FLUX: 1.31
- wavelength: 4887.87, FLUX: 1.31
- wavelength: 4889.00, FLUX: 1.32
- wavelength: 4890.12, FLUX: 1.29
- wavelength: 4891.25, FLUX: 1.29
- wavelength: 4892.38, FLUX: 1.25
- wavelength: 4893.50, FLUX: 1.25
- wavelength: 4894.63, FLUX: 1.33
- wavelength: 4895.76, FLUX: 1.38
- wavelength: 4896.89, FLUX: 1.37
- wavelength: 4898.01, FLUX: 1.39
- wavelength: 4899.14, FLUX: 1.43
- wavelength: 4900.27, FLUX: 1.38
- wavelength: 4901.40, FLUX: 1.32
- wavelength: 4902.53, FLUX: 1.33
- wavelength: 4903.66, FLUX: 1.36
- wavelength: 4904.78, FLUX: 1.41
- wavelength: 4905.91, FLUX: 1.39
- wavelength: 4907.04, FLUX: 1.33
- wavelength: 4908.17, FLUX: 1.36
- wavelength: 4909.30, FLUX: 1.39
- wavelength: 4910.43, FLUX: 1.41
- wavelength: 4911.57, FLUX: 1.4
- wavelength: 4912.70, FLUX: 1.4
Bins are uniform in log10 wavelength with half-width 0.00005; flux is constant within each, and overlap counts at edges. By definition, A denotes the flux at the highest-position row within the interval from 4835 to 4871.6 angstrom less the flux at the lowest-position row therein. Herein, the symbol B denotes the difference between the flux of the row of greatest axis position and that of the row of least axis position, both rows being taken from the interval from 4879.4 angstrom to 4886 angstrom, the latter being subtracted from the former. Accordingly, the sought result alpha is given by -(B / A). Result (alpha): 0.54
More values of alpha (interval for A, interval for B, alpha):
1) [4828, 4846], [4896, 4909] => 0.33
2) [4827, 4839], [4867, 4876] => 0.70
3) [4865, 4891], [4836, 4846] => 0.07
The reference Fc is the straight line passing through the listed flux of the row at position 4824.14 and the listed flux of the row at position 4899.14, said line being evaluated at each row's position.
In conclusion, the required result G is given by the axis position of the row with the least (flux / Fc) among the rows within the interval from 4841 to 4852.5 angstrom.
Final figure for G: 4843.06 angstrom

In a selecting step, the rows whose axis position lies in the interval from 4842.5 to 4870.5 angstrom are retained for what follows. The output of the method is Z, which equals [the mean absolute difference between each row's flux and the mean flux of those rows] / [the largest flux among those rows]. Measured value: 0.052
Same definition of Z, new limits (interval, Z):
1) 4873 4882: 0.031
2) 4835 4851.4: 0.024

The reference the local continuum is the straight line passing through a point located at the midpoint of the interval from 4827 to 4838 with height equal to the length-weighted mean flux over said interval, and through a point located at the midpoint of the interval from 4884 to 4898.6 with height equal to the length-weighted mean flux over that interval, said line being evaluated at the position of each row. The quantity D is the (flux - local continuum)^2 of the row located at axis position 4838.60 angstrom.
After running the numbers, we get 0.012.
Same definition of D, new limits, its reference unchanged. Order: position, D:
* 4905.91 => 0.005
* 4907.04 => 0.000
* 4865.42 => 0.030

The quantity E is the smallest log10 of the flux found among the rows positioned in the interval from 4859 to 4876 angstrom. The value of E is 0.04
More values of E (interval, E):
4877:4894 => 0.07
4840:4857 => 0.04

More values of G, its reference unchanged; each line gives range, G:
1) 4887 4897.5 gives 4893.50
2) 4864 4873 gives 4866.54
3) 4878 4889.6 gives 4882.25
